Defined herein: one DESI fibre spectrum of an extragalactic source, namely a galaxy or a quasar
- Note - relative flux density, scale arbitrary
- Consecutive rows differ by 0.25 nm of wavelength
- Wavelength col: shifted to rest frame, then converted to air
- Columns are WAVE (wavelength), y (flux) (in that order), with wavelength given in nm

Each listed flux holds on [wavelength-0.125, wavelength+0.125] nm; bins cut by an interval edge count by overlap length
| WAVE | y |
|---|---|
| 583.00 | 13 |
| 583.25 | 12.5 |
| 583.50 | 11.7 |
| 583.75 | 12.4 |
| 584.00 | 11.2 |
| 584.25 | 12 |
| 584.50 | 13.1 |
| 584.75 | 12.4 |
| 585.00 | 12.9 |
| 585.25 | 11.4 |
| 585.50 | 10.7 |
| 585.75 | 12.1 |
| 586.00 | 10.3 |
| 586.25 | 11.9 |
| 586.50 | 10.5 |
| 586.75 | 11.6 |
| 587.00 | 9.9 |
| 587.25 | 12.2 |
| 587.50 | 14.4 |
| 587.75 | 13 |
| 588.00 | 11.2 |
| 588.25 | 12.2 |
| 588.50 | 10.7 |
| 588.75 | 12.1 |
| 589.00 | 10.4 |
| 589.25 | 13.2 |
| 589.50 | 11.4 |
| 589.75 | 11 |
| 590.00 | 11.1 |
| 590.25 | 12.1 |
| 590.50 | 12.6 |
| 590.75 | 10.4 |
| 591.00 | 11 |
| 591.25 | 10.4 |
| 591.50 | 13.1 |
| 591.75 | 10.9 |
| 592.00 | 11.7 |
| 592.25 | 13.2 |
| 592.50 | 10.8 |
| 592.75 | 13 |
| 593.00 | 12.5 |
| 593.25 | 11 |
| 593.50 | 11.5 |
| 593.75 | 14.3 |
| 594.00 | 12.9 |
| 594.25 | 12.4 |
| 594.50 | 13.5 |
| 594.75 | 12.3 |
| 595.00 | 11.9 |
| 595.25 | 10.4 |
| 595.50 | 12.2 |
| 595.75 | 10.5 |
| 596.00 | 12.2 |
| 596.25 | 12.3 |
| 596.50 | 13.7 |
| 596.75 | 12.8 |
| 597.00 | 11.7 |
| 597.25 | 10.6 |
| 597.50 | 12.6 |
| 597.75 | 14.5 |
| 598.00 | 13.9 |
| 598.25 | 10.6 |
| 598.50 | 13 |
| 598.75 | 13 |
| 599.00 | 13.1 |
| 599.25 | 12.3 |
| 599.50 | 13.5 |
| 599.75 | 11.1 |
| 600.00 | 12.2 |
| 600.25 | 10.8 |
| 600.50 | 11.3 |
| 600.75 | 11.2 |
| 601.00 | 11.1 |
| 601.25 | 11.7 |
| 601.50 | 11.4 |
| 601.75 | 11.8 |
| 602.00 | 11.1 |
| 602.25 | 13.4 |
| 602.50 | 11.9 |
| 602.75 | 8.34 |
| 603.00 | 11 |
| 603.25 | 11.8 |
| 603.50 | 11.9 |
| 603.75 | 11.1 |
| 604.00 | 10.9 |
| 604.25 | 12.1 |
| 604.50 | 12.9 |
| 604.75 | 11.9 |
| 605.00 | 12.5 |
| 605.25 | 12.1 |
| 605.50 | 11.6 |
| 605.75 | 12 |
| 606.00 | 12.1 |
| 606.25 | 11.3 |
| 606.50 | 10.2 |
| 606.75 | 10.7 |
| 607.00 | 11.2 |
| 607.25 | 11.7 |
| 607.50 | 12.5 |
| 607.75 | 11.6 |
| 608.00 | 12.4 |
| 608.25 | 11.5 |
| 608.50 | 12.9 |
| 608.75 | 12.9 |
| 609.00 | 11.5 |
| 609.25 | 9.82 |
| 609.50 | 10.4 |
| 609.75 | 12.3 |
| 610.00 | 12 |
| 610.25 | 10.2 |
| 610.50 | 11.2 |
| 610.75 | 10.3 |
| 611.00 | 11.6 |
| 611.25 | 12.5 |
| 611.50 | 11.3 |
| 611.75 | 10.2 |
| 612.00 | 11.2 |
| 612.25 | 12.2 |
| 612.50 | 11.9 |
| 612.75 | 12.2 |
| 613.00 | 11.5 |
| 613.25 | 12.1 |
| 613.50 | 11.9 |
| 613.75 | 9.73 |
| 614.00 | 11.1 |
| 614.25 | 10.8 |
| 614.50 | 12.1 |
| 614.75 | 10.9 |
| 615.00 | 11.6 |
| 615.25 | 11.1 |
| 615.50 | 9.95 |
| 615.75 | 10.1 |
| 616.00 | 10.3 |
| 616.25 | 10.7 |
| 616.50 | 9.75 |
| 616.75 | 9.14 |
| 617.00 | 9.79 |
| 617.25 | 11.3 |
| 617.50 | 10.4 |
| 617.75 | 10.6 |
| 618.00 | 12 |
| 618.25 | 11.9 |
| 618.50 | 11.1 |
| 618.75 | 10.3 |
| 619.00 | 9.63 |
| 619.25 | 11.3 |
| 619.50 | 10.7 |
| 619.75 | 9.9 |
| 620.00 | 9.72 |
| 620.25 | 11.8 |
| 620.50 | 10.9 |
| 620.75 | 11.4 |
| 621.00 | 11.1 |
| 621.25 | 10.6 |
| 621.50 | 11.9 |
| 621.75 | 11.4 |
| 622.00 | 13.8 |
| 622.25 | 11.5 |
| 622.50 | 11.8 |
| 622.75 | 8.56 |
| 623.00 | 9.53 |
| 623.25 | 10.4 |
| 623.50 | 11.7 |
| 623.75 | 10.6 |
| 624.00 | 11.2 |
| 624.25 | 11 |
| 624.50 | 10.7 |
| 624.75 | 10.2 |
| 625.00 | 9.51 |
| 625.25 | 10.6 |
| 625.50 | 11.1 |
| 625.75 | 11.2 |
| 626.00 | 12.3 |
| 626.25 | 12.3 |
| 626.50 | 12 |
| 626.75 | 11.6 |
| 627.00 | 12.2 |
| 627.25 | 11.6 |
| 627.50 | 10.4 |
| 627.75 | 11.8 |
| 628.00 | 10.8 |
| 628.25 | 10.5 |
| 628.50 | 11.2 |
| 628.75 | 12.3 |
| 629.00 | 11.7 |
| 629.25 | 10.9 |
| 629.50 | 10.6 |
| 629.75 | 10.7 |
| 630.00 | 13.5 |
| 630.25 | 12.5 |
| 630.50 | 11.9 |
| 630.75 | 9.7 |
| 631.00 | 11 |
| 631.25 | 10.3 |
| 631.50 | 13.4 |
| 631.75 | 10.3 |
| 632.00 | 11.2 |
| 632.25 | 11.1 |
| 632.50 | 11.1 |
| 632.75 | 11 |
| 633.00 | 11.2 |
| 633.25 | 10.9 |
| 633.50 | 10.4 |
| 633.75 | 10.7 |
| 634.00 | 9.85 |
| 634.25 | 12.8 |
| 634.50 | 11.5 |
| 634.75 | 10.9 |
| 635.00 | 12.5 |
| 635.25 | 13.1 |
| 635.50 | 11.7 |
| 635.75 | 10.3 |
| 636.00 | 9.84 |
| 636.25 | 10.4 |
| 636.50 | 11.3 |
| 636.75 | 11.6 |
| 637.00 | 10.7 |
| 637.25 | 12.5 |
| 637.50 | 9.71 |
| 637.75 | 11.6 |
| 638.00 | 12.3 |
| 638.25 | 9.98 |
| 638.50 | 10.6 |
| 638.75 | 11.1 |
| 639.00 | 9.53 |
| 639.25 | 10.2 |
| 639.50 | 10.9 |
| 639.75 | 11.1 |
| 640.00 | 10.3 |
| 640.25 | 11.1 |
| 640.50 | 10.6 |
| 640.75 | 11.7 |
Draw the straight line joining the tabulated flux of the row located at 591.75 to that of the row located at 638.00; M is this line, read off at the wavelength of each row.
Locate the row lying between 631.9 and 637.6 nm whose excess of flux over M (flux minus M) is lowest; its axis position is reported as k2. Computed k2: 637.50 nm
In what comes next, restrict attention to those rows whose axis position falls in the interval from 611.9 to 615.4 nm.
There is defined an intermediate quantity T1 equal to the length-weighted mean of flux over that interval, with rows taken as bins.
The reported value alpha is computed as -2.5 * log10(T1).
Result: -2.65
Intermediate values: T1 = 11.4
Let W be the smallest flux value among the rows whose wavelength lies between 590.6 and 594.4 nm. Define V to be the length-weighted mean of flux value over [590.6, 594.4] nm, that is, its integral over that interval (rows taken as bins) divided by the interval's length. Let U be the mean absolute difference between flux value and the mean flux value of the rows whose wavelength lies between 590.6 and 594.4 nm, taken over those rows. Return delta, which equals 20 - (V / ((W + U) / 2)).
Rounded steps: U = 1.04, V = 12.0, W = 10.4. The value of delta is 17.91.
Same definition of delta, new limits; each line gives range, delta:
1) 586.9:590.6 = 17.82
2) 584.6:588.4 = 17.82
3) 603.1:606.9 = 17.83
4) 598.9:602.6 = 17.94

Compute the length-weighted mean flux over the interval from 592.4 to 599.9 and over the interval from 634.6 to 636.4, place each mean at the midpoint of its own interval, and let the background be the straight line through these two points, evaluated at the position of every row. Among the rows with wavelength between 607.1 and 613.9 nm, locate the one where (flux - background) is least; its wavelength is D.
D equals 609.25 nm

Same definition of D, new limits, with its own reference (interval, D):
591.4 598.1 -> 595.25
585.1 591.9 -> 587.00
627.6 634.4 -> 630.75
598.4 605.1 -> 602.75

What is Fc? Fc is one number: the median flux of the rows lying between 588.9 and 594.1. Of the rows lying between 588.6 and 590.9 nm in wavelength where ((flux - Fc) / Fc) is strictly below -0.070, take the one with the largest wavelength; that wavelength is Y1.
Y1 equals 590.75 nm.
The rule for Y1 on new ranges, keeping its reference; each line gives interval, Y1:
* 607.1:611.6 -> 610.75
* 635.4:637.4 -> 636.25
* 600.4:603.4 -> 602.75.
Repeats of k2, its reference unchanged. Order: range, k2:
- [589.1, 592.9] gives 591.25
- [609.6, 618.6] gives 616.75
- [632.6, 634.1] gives 634.00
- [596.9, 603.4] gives 602.75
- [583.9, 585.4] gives 584.00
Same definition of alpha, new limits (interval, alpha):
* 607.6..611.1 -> -2.65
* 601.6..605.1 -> -2.66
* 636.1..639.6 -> -2.59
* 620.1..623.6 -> -2.62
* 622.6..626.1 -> -2.56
